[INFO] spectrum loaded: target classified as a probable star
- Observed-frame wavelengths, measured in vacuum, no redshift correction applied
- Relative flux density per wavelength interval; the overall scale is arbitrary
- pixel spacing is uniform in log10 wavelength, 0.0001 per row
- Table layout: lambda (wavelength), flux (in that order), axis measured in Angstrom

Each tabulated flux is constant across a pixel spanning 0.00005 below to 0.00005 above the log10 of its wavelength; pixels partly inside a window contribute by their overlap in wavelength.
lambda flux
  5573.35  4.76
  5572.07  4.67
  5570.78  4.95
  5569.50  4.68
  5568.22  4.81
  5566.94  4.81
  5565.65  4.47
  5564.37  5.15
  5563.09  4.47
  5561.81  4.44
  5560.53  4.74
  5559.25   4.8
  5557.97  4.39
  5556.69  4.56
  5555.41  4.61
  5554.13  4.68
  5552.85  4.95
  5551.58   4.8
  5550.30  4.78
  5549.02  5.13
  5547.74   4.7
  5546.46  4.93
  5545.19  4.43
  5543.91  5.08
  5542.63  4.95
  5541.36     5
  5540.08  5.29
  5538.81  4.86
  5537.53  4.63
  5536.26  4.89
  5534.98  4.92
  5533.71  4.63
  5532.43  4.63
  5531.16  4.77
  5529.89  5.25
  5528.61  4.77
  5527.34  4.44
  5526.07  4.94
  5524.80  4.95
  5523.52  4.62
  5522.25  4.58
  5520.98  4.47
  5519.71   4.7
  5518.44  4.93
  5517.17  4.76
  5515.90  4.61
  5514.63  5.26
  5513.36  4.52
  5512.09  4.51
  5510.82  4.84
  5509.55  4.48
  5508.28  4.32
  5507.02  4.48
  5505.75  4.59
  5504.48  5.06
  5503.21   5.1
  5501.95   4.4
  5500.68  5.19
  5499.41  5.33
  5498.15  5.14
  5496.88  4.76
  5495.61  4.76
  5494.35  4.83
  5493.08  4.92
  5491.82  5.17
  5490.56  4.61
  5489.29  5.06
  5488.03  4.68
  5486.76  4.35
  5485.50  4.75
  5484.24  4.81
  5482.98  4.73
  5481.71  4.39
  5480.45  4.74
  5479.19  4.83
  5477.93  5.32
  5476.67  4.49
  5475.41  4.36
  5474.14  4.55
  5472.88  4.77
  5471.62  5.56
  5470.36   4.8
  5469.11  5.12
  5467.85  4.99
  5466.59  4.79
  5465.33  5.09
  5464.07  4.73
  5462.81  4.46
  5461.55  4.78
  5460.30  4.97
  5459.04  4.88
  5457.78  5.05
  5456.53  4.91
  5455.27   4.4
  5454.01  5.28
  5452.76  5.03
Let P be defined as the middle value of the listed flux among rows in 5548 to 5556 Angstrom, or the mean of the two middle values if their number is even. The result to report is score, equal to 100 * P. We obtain 479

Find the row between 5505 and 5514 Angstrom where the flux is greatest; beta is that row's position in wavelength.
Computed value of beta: 5510.82 Angstrom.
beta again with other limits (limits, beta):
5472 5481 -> 5477.93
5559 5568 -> 5564.37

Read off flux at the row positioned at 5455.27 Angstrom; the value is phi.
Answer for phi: 4.4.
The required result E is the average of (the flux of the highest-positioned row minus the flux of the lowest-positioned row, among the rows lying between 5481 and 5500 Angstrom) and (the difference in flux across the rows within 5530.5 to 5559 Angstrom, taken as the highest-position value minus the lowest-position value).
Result 0.28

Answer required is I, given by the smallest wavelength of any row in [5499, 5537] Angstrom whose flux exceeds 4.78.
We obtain 5499.41 Angstrom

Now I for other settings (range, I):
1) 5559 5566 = 5559.25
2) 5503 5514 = 5503.21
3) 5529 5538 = 5529.89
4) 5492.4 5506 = 5493.08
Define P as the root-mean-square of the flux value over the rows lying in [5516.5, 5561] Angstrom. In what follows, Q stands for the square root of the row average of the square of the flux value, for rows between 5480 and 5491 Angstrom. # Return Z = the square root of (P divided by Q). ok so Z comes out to 1.011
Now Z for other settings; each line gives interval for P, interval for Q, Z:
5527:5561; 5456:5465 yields 0.998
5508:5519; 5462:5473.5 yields 0.976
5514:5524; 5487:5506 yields 0.983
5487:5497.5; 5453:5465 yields 1.002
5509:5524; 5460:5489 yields 0.990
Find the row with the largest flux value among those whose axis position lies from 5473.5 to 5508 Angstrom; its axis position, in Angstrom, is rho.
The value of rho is 5499.41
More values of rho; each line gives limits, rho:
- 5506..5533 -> 5514.63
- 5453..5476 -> 5471.62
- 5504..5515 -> 5514.63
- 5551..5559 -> 5552.85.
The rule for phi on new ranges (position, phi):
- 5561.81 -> 4.44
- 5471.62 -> 5.56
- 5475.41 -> 4.36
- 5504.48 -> 5.06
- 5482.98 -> 4.73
